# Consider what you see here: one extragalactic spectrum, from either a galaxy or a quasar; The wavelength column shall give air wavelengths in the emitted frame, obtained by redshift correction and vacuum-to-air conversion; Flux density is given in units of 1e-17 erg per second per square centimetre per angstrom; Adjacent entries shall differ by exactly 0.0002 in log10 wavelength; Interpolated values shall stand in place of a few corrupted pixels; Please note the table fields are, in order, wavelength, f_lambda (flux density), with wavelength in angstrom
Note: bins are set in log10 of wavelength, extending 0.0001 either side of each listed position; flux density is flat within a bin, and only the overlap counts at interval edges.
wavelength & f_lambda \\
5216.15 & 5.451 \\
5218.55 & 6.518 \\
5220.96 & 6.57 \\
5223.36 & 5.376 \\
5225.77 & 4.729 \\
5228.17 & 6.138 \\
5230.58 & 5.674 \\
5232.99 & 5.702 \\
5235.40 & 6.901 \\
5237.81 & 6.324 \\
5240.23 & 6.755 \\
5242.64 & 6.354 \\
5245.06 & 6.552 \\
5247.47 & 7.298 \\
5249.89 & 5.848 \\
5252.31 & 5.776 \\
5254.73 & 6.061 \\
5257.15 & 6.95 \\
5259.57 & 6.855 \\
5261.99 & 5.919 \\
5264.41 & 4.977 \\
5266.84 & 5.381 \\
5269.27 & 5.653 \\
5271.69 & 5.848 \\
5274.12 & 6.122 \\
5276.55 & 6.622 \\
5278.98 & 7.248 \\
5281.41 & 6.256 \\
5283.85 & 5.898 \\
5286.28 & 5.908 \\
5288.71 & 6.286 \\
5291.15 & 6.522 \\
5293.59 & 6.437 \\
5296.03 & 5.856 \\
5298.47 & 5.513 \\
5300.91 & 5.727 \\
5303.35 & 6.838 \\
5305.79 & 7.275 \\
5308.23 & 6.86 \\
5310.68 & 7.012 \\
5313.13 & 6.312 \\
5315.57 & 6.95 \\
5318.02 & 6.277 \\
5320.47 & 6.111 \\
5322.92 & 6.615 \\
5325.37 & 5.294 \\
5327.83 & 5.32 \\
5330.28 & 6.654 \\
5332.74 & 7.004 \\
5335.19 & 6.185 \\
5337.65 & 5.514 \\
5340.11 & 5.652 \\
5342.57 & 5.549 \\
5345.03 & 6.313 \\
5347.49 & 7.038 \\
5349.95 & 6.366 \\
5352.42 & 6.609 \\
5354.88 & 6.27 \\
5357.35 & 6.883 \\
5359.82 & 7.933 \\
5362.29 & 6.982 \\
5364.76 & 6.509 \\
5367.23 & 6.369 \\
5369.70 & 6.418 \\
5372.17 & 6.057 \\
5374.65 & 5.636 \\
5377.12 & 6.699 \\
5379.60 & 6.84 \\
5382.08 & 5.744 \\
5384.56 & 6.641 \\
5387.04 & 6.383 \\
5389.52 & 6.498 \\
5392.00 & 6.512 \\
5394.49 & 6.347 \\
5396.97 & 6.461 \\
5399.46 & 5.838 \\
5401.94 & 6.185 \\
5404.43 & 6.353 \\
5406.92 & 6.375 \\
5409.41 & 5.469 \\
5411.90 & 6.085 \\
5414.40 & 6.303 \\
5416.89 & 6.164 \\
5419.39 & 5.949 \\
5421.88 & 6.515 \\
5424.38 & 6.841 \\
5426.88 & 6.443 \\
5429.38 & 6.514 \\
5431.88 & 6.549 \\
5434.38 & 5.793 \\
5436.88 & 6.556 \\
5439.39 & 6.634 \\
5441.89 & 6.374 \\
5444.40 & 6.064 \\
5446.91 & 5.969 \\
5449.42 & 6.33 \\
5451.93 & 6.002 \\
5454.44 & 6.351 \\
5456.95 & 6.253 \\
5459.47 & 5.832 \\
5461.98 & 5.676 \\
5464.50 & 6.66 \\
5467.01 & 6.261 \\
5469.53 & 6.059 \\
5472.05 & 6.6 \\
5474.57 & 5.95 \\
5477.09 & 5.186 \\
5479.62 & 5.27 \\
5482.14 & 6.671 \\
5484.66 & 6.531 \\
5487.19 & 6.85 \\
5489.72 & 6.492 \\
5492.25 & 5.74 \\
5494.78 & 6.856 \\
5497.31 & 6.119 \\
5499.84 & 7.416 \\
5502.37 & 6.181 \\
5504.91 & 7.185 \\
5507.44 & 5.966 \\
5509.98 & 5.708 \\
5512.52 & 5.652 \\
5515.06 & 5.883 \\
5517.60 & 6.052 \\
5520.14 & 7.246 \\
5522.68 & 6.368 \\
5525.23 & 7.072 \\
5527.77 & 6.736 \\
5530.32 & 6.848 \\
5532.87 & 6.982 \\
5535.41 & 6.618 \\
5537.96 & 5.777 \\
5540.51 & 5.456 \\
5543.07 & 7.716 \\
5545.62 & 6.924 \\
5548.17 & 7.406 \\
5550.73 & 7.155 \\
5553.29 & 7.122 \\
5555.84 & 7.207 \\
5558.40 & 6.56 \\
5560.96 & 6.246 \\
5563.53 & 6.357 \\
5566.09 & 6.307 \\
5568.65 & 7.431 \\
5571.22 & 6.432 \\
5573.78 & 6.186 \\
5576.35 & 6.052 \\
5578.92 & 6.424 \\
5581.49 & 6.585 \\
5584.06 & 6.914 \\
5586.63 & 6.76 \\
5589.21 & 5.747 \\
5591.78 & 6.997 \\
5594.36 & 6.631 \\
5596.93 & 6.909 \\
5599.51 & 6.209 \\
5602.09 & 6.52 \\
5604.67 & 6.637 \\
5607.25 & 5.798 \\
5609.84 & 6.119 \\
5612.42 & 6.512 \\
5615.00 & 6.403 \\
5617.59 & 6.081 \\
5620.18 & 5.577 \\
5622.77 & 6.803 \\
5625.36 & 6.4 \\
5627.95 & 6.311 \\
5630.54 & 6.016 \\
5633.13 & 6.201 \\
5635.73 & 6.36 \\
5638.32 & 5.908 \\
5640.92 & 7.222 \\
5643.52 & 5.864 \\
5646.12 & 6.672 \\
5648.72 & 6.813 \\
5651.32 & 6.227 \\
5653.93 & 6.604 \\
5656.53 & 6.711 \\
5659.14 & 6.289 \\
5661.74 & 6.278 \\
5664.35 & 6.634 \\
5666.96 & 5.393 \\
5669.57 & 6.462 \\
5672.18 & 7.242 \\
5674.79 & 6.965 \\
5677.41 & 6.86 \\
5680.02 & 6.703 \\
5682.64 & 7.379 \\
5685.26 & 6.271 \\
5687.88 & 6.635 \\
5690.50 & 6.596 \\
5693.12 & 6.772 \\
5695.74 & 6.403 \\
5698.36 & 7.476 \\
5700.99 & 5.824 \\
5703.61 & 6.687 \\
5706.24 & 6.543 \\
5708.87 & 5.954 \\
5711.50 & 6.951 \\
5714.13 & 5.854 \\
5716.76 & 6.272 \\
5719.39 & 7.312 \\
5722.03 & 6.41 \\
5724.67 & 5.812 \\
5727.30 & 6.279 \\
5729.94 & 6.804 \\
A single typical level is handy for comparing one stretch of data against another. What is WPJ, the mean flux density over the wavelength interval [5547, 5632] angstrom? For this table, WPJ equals 6.51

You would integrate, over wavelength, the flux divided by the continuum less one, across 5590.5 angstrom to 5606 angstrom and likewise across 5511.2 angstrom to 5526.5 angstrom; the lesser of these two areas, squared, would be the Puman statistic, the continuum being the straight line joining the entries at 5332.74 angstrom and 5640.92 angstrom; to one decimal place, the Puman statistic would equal 2.6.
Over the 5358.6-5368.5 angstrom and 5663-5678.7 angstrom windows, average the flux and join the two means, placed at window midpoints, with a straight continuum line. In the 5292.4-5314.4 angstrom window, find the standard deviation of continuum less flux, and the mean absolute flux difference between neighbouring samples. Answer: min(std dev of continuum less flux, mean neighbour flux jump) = 0.49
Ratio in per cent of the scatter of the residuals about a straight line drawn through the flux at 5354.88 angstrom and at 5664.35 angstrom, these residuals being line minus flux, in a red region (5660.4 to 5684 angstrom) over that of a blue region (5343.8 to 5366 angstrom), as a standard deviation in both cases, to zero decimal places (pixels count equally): 112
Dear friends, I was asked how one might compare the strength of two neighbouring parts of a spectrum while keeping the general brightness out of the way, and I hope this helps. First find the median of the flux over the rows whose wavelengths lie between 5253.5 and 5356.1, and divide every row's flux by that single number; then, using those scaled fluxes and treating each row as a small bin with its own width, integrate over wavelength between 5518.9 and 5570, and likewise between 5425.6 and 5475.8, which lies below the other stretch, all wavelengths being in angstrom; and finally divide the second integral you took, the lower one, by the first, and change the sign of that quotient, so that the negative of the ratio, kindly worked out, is -0.91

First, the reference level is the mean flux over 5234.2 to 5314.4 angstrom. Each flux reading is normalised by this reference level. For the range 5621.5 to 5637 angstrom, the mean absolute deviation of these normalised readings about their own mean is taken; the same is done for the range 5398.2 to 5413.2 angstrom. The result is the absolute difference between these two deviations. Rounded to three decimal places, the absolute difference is 0.015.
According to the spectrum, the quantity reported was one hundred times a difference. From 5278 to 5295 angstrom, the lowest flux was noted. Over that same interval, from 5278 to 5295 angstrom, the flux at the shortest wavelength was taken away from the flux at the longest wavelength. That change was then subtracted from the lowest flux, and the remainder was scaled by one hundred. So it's 671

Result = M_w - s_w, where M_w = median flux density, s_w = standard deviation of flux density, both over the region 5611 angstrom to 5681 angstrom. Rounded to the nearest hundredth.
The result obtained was 5.96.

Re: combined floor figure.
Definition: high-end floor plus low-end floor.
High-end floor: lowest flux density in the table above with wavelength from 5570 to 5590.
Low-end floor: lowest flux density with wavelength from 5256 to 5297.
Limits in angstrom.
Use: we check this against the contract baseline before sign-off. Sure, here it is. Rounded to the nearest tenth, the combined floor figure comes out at 10.7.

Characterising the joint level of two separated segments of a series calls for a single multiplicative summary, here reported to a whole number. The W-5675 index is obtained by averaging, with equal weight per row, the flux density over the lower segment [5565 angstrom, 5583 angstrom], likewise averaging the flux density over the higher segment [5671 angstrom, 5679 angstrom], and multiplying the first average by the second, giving 46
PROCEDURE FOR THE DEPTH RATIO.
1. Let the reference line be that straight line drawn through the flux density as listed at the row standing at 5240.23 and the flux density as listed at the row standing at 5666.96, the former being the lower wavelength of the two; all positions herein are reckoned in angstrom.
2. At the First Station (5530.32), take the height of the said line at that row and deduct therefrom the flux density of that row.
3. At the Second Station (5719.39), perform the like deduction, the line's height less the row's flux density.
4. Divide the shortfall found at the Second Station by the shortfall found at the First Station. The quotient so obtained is 2.0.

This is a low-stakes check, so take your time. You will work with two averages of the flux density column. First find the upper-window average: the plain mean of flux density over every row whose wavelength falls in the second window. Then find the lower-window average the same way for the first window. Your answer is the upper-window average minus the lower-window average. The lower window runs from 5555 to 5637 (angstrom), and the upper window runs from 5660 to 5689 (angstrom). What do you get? 0.19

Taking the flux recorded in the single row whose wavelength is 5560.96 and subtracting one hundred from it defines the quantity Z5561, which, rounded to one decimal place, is -93.8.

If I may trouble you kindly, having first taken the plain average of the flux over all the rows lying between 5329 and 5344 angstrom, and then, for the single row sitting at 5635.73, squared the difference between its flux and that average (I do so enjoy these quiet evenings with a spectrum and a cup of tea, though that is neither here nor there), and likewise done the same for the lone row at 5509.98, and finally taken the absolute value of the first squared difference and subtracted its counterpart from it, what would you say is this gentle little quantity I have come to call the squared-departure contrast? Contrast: -0.08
